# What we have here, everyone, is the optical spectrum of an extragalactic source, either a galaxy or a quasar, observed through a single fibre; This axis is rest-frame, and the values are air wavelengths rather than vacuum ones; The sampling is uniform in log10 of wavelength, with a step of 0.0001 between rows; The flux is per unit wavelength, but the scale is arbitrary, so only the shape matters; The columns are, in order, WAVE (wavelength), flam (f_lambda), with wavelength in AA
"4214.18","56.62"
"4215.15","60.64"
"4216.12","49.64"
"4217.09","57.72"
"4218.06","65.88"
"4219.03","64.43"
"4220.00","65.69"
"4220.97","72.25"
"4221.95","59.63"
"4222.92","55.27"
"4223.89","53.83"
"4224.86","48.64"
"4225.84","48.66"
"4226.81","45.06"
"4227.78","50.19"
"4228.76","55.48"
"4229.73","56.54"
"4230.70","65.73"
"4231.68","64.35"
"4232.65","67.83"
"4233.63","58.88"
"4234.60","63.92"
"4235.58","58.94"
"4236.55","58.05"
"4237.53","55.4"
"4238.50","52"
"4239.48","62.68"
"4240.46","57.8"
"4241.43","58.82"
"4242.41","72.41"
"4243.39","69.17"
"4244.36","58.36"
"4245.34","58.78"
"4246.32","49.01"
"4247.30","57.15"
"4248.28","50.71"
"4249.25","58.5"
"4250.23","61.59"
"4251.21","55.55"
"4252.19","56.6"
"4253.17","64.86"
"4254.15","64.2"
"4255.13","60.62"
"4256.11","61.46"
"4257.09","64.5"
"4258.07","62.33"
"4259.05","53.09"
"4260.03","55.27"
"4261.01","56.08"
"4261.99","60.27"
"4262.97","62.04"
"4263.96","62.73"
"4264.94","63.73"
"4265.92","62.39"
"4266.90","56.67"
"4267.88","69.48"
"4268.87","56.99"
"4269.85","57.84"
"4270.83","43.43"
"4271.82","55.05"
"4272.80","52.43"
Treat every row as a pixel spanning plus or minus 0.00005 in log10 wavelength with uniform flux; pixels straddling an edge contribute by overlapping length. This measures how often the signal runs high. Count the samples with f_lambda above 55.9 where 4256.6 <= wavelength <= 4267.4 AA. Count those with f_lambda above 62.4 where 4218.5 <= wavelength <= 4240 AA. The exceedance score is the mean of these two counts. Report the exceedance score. 8.5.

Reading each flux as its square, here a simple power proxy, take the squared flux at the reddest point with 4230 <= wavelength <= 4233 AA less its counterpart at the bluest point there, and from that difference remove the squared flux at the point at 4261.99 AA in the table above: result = -3352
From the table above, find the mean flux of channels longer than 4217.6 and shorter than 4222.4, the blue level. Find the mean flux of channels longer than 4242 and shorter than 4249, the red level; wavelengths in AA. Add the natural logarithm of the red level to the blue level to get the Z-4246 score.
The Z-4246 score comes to 69.7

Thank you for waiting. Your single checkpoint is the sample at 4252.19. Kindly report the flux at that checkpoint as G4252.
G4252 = 56.6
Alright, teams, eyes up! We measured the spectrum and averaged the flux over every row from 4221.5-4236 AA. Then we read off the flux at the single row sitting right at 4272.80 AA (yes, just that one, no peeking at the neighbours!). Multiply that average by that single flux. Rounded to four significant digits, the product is 2981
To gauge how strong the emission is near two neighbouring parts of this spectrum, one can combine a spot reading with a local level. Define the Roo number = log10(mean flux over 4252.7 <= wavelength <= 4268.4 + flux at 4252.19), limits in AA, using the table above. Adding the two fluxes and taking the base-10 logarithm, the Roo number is 2.07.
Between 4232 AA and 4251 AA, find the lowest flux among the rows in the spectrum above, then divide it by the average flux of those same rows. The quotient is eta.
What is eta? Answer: 0.82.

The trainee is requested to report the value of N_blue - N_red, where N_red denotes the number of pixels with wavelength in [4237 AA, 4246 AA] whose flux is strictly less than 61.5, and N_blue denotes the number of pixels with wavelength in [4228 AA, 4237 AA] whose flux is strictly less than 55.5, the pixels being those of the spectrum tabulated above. -5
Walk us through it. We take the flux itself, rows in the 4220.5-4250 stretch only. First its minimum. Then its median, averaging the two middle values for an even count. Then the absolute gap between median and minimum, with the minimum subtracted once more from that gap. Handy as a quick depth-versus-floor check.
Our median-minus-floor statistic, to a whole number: -32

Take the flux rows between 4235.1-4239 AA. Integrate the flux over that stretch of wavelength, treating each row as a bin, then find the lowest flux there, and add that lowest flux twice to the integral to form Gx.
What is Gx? 323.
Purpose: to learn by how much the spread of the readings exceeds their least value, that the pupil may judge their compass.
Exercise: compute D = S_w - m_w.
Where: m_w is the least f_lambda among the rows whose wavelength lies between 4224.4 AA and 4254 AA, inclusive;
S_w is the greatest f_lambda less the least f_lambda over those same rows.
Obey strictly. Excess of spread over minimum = -18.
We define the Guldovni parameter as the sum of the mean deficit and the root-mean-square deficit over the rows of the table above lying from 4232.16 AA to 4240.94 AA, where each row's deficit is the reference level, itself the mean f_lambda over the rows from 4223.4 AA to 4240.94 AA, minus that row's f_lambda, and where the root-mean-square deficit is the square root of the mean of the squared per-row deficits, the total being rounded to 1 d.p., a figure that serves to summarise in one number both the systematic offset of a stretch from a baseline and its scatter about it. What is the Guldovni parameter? 2.5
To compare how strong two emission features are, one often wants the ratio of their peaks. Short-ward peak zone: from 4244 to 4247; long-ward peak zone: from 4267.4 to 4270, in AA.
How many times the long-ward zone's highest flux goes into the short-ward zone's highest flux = 0.85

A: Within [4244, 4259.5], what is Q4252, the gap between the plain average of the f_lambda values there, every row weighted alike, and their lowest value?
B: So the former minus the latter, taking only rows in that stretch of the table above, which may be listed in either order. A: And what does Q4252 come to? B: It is 10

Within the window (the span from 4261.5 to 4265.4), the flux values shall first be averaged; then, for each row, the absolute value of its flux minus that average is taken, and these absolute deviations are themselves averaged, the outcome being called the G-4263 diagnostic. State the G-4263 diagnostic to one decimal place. 1.0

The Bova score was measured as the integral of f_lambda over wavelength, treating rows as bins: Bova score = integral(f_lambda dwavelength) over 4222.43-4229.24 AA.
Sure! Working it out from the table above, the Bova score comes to 347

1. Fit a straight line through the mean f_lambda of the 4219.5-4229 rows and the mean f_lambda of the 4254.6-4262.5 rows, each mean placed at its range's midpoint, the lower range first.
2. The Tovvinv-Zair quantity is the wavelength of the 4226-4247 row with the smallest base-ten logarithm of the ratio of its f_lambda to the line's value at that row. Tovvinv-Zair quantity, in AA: 4226.81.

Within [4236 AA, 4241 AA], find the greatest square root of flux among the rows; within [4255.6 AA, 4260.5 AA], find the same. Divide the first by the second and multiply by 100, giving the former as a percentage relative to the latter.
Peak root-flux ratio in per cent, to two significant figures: 99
